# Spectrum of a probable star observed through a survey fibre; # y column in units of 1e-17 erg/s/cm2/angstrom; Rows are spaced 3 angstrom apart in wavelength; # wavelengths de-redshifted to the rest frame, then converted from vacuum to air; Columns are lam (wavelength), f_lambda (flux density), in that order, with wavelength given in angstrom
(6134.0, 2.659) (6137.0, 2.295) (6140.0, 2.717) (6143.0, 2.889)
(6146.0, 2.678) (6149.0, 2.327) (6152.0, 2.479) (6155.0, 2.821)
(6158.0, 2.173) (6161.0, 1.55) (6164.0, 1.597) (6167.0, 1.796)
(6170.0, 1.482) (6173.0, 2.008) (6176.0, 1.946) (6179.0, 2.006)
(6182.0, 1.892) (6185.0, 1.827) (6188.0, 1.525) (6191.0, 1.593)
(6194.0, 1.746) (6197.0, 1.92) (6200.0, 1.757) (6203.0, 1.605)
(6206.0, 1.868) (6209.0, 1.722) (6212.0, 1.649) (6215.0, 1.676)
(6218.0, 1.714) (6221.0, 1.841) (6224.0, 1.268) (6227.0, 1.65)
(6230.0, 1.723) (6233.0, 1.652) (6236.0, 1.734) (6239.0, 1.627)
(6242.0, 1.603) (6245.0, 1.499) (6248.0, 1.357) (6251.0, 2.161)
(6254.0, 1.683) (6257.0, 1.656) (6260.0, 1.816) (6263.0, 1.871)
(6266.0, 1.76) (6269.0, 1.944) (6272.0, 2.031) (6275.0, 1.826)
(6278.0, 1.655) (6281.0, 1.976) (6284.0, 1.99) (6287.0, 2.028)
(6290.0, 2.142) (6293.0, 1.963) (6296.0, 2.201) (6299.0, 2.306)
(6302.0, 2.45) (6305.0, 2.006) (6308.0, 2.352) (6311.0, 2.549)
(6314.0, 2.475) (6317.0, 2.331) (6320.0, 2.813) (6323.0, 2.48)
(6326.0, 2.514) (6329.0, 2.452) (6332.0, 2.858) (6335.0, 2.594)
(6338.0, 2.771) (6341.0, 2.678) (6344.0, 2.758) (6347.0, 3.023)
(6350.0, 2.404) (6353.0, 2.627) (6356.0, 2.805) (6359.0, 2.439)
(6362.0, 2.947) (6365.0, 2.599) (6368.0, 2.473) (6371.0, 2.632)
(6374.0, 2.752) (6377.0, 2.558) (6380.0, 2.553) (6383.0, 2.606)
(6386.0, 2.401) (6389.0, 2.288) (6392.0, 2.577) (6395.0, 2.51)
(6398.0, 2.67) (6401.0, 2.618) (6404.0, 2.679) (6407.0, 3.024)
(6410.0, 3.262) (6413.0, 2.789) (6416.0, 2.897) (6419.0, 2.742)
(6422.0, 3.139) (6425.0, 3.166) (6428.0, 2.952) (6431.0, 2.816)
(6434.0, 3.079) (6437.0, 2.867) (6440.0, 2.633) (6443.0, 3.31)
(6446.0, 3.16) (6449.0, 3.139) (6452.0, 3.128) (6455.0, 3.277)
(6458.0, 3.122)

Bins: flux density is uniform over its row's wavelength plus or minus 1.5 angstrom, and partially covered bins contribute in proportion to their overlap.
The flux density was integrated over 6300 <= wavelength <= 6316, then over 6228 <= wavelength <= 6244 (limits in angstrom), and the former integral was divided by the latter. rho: 1.4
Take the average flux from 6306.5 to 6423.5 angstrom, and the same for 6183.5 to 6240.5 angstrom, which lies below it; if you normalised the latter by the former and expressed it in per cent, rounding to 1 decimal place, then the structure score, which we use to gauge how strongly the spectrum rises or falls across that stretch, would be 63.6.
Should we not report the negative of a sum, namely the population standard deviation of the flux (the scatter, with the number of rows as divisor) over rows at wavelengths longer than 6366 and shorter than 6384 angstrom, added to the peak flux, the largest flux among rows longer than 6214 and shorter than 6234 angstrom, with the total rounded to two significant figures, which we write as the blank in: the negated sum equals -1.9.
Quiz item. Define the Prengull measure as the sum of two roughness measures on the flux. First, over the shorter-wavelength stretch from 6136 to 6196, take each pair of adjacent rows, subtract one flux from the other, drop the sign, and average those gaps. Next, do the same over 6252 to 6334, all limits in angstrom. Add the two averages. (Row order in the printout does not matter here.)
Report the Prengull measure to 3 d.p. 0.434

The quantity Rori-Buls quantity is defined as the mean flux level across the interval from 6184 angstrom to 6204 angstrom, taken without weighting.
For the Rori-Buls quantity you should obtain 1.71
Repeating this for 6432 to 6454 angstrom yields 3.05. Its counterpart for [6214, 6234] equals 1.65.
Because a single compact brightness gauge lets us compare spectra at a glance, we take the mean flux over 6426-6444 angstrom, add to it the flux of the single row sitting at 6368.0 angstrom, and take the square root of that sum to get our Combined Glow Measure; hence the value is 2.33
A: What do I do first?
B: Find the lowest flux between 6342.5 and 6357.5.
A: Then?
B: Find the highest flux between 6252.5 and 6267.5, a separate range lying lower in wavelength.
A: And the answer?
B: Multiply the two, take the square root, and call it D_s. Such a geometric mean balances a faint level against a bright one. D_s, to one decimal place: 2.1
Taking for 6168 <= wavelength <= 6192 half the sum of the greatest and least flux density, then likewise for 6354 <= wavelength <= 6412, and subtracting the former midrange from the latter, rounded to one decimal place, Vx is 1.0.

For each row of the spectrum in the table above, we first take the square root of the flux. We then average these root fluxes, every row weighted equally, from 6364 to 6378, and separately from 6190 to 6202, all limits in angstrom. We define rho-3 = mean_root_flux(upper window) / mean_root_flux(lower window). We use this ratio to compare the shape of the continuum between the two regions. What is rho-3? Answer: 1.22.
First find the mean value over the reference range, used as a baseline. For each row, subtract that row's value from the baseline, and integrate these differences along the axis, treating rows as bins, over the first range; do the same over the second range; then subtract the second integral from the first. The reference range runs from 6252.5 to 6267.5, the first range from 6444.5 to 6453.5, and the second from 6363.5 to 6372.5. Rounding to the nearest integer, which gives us -5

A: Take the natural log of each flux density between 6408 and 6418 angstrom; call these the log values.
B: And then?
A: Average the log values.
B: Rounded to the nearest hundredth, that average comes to 1.09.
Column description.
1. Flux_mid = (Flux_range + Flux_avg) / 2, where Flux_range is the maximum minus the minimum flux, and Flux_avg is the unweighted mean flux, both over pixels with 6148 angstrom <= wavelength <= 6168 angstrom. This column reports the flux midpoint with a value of 1.69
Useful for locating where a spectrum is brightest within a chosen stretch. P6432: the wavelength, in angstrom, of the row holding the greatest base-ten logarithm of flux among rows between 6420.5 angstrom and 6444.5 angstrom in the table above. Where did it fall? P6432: 6443.0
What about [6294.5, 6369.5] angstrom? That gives 6347.0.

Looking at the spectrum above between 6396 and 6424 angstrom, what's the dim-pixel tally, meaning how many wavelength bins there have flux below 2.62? 1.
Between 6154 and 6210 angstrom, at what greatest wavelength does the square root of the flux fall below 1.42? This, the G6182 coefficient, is 6209.0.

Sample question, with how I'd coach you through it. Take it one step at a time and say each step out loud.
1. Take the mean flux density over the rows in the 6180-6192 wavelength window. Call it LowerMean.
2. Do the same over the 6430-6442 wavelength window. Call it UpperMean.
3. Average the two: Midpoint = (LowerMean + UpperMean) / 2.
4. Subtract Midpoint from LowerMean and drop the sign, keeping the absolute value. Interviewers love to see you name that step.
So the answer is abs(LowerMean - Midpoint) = 0.57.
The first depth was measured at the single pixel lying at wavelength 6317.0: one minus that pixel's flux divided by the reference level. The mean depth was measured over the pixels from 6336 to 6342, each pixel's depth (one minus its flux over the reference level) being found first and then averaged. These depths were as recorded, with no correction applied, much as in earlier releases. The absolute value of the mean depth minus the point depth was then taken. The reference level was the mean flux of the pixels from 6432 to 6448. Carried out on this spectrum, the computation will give 0.13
